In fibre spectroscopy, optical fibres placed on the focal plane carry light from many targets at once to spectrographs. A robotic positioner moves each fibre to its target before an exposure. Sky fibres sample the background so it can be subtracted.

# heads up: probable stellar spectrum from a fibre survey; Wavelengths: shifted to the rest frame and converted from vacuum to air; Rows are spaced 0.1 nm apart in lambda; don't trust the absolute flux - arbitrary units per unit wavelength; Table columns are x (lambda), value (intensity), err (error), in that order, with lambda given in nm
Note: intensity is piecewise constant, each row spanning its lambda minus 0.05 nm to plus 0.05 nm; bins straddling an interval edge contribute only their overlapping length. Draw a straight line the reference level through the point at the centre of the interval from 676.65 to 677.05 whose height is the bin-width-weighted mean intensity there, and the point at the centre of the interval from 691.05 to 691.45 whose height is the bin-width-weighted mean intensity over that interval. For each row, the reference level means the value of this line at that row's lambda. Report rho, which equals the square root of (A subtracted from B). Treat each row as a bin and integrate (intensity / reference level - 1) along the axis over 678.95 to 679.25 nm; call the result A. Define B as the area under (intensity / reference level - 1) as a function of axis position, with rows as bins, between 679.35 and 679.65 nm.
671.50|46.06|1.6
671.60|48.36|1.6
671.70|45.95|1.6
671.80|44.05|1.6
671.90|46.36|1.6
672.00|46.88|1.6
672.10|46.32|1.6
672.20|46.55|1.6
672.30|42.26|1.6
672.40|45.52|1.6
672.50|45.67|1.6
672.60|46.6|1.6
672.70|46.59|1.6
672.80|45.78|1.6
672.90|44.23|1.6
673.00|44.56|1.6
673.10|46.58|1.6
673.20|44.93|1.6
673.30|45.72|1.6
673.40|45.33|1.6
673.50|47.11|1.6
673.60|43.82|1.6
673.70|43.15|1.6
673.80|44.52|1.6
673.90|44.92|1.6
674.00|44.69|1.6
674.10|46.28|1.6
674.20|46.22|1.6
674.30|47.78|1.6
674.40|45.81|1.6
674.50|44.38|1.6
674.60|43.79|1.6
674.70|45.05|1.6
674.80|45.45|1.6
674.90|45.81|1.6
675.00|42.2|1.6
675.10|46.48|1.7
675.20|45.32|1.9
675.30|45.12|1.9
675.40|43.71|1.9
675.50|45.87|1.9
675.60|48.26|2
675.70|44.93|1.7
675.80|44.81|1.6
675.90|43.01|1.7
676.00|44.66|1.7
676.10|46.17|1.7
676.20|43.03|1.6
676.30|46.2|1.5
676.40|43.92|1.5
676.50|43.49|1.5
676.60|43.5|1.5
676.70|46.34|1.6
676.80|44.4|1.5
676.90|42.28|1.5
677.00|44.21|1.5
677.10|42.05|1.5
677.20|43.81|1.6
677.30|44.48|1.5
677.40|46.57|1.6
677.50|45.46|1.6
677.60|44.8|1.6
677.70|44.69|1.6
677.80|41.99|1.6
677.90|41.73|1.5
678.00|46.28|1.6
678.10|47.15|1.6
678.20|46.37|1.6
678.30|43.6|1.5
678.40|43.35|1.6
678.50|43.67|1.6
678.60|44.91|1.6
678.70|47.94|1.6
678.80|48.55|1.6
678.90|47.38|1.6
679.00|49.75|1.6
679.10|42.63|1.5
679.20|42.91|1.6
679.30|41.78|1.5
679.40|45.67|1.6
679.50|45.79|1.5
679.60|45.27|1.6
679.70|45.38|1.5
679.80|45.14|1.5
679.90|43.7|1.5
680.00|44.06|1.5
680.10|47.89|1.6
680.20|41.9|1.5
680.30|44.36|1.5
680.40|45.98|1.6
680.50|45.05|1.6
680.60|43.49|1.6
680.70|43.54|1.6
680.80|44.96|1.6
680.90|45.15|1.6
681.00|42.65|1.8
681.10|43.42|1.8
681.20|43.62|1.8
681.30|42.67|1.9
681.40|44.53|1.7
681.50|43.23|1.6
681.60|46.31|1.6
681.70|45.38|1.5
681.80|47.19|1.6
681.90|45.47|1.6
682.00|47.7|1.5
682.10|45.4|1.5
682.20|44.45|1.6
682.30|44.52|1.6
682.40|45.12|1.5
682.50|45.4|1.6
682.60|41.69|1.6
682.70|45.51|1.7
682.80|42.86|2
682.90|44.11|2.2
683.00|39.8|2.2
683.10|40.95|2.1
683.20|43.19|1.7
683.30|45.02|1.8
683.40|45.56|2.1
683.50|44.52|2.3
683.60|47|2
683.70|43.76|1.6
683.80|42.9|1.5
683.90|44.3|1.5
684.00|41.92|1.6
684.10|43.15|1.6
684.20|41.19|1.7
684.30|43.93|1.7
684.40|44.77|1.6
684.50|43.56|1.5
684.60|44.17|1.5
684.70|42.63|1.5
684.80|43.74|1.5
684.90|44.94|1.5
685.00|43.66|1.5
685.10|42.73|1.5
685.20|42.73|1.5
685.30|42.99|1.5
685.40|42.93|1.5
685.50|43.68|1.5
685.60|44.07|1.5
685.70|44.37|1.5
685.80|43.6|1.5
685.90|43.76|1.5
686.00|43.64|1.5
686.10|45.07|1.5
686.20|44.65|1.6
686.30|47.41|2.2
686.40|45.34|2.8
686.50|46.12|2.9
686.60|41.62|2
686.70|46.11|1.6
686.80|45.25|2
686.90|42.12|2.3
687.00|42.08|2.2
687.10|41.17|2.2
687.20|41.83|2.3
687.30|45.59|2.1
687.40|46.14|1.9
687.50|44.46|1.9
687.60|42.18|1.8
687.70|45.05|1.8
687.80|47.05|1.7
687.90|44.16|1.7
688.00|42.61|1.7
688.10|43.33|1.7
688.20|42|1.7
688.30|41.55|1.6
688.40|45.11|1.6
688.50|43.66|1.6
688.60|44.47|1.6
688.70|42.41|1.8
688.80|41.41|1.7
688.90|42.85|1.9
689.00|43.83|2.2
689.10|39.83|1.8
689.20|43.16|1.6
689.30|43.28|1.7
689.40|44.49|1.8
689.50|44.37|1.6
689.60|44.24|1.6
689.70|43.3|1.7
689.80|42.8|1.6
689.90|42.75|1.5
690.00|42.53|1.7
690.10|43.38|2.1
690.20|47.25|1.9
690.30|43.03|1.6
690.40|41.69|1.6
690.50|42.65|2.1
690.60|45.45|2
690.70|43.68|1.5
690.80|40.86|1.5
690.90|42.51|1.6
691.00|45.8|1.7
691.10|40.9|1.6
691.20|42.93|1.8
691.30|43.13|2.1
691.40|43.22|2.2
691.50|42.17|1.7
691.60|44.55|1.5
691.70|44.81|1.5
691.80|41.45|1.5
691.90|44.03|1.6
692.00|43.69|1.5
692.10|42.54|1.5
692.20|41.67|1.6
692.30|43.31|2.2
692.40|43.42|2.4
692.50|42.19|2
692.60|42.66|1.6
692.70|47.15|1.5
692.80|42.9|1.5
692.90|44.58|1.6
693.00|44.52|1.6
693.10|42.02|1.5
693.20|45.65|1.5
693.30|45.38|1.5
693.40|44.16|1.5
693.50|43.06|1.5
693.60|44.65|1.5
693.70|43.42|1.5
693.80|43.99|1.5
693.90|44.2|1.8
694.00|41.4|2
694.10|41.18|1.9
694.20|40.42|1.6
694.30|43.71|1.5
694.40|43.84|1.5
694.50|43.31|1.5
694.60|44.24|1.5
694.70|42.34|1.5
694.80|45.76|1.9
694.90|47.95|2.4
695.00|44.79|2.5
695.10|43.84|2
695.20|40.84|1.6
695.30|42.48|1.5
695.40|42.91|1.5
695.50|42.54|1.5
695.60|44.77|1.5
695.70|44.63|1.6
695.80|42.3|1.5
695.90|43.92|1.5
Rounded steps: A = 0.0072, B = 0.0109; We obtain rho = 0.060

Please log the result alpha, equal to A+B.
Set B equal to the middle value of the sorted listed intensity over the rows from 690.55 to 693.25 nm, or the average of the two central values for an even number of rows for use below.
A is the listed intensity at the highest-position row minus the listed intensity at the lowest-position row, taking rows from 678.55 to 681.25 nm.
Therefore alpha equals 41.9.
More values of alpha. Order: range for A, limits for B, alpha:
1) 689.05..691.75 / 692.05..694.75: 48.4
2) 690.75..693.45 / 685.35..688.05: 47.5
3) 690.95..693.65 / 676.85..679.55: 43.5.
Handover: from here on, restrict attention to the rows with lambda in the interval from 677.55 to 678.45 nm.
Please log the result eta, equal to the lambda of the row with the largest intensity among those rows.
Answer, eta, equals 678.10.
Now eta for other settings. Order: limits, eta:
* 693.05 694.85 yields 694.80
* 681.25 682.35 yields 682.00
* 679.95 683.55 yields 680.10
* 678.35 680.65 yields 679.00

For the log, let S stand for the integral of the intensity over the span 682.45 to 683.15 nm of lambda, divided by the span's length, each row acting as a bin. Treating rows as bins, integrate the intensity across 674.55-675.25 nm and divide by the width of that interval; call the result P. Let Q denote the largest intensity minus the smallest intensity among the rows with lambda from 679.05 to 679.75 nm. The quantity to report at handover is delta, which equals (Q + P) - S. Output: 6.0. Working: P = 44.9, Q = 4.0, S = 42.9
